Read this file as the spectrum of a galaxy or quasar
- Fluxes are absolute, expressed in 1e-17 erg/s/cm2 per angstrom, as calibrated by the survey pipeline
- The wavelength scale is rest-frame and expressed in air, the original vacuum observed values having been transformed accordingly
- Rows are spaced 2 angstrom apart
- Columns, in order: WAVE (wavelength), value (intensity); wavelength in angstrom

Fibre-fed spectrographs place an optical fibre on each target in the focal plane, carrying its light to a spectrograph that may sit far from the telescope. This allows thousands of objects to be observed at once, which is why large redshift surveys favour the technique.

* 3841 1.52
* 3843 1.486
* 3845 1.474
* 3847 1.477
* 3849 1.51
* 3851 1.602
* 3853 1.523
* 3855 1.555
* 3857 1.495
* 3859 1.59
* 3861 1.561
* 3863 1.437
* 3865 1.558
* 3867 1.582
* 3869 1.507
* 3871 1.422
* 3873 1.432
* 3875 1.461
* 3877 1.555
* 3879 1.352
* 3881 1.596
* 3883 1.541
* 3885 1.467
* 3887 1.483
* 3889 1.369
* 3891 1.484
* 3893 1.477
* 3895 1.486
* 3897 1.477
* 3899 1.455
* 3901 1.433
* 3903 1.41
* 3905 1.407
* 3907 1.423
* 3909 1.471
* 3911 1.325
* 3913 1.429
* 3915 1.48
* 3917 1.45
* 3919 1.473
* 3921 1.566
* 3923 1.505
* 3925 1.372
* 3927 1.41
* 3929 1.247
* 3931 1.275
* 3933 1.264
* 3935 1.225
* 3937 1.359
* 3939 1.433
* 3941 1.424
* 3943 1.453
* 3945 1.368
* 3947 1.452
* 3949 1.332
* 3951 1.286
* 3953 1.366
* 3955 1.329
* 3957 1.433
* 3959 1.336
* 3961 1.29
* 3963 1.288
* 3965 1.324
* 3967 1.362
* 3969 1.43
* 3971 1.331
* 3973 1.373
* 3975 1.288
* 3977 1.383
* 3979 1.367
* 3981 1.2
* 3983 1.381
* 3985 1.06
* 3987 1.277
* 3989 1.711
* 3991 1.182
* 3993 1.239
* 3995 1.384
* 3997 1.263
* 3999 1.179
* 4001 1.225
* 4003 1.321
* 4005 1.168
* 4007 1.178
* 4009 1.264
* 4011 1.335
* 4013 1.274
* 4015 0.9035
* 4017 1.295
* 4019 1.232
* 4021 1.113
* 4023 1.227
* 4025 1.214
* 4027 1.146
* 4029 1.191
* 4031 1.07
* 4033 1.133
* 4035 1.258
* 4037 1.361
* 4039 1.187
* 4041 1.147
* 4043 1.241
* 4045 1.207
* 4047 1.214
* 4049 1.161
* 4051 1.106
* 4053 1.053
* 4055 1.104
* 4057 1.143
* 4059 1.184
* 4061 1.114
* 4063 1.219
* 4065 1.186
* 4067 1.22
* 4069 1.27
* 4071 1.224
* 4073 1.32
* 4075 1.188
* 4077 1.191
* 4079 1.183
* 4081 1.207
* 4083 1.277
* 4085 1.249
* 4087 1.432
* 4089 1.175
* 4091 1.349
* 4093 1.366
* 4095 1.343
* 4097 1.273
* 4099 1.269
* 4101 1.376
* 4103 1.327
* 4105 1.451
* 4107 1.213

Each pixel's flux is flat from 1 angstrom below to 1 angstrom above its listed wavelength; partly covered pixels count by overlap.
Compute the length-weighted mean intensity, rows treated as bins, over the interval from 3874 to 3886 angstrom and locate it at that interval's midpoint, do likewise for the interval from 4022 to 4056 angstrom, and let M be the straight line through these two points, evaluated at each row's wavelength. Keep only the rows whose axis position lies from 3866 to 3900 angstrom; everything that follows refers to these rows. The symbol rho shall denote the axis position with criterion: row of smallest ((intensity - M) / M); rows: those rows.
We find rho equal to 3879 angstrom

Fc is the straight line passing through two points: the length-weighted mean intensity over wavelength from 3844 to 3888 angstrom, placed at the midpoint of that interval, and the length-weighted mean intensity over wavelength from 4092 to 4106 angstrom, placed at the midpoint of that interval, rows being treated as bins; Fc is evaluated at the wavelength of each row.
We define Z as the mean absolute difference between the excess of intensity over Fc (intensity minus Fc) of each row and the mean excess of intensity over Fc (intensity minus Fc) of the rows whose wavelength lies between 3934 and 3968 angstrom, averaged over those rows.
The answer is 0.05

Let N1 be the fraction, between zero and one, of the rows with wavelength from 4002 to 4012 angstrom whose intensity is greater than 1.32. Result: 0.40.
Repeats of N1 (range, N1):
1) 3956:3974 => 0.78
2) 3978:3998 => 0.40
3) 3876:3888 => 1.00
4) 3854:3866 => 1.00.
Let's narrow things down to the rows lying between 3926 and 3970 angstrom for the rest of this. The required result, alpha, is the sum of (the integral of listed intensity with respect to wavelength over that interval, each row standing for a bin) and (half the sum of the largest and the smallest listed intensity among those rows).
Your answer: 61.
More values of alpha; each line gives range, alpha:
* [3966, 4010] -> 59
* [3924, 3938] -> 20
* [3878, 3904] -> 40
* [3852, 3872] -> 32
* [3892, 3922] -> 45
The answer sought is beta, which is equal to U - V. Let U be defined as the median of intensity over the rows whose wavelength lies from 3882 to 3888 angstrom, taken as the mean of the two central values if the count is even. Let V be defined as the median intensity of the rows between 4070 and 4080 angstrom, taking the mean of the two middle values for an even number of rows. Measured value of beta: 0.29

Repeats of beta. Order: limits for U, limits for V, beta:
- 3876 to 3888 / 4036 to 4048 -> 0.30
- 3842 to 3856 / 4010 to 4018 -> 0.23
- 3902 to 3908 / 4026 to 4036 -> 0.26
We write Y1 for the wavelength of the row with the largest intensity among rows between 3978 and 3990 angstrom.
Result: 3989 angstrom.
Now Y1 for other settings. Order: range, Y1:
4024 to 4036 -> 4035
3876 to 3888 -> 3881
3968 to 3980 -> 3969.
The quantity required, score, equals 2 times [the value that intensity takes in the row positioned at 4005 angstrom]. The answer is 2.34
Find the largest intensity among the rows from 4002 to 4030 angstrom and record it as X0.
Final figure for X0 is 1.335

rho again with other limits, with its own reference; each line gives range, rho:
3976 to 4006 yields 3985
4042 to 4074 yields 4053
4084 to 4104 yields 4089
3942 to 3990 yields 3985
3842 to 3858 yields 3845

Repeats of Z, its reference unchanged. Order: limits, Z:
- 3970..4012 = 0.09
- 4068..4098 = 0.07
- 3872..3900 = 0.05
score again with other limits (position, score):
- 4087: 2.86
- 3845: 2.95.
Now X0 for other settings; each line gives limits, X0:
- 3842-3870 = 1.602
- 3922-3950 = 1.505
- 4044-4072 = 1.27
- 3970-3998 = 1.711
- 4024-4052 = 1.361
